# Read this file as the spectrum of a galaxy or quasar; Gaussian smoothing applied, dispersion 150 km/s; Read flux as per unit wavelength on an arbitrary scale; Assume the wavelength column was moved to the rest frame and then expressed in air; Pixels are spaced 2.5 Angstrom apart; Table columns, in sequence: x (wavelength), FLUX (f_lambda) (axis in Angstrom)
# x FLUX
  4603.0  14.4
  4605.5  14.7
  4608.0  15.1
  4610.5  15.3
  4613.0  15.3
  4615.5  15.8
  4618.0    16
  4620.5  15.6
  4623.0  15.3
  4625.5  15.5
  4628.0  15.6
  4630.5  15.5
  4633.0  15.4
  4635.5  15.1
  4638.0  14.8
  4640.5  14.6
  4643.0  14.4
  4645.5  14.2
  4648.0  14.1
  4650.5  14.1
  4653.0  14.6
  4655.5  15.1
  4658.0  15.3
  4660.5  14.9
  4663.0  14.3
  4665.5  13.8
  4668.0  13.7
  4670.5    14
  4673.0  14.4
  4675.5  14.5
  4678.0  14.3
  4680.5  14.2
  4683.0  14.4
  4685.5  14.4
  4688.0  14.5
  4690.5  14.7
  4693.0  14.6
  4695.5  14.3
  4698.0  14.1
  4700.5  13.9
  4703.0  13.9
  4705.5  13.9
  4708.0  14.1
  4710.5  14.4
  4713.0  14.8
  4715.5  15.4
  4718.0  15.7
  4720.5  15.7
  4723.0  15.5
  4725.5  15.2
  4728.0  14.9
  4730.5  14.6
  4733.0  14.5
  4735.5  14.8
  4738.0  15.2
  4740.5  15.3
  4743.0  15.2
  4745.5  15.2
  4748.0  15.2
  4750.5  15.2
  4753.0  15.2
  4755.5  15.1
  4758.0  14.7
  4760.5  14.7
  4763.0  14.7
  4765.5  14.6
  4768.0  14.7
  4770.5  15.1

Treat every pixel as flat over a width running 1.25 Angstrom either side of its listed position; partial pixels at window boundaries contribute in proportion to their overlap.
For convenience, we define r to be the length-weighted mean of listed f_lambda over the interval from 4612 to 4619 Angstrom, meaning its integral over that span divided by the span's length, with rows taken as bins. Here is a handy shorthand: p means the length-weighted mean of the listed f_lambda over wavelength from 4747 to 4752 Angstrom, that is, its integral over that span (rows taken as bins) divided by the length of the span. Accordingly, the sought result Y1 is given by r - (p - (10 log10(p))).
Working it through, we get 12.3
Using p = 15.2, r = 15.7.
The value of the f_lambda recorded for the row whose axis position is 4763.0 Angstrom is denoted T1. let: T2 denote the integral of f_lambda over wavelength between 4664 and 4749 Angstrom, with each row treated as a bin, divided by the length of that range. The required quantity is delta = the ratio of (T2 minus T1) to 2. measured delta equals -0.04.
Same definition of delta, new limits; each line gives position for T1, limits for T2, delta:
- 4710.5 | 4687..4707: -0.08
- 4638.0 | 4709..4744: 0.14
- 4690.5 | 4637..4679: -0.14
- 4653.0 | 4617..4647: 0.28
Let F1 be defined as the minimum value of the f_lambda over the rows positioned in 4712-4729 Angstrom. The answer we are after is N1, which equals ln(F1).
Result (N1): 2.69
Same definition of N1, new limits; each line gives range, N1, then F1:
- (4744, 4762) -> 2.69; 14.7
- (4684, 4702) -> 2.63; 13.9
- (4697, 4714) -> 2.63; 13.9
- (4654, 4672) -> 2.62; 13.7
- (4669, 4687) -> 2.64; 14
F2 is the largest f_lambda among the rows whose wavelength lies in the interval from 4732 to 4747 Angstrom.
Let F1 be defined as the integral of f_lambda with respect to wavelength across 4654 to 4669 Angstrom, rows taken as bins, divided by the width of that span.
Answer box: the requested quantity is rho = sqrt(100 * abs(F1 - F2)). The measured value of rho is 8.8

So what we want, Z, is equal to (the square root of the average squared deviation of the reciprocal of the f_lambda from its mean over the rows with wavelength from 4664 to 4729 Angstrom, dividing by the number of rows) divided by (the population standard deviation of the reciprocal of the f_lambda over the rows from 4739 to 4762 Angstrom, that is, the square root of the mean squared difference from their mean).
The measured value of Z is 2.8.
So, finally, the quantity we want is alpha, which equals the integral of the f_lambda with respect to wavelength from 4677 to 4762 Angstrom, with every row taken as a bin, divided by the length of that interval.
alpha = 14.8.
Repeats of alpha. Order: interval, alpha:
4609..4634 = 15.5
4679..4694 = 14.5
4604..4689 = 14.8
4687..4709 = 14.2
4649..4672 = 14.4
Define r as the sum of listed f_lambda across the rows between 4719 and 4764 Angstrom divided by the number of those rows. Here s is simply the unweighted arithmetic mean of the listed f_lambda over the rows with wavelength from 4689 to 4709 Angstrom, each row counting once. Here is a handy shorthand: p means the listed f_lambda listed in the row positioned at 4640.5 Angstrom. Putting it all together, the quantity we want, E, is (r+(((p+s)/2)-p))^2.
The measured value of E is 220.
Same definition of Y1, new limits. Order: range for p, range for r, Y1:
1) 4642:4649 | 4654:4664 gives 12.2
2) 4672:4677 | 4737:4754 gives 12.4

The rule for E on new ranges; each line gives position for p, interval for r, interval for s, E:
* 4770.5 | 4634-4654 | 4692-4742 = 205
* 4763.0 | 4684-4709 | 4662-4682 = 195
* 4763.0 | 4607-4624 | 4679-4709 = 233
